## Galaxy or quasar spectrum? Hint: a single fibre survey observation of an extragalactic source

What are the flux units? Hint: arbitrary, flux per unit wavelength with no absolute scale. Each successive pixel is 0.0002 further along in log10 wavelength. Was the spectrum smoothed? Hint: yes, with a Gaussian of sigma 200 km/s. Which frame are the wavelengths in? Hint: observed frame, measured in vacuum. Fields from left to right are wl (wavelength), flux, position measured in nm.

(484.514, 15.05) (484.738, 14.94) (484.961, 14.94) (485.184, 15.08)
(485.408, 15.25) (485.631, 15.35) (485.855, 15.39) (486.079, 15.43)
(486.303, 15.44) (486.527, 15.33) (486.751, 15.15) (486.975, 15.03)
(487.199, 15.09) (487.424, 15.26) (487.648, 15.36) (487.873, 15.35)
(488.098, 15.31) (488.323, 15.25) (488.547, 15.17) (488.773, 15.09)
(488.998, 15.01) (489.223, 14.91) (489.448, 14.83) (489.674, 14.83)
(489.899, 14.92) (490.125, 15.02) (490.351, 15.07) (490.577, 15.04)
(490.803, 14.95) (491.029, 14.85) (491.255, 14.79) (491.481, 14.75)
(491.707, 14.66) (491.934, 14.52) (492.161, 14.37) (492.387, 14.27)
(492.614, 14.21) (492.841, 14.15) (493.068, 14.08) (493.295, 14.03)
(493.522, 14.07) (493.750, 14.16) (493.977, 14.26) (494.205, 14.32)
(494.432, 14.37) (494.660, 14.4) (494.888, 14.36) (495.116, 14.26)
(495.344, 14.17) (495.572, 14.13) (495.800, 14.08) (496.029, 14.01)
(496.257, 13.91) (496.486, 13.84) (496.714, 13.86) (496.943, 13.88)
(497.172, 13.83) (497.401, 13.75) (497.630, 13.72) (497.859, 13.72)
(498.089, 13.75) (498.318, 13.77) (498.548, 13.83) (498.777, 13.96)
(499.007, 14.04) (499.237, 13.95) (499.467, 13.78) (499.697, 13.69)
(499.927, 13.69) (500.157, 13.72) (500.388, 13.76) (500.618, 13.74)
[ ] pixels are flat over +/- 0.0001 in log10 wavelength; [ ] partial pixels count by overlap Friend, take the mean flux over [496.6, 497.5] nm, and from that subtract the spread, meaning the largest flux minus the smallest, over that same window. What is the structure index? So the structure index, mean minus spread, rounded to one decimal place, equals 13.7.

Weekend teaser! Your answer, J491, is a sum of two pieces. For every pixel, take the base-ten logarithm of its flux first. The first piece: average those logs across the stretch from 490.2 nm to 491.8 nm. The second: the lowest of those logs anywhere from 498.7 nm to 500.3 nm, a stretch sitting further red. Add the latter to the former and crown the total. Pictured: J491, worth 2.31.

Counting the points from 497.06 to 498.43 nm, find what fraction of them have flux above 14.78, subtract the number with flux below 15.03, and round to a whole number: -6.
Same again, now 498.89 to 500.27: -6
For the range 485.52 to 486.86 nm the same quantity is 1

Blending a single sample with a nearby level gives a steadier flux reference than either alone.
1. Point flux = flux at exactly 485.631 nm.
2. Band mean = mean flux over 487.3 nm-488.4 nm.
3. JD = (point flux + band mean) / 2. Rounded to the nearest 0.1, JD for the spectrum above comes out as 15.3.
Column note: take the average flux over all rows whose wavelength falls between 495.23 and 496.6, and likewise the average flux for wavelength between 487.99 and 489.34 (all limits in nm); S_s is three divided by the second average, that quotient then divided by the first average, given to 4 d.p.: 0.0141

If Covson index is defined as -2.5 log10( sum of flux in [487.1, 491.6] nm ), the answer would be -6.2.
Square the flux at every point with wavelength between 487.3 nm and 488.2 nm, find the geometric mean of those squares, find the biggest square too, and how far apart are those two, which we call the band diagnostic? 1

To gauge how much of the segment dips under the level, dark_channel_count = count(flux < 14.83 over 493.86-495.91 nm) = 9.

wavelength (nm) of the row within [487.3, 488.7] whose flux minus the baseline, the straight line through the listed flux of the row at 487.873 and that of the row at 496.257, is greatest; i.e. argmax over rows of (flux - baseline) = 487.873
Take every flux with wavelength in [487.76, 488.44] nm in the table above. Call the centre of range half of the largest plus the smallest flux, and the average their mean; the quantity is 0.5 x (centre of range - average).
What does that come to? -0.002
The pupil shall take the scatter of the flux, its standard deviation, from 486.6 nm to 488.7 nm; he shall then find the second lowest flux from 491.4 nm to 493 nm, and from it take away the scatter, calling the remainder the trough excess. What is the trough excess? 14.1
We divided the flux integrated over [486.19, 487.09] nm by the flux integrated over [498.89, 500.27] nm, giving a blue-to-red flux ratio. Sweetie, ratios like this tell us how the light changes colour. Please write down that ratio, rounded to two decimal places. 0.72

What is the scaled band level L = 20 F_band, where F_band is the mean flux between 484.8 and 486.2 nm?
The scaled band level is 305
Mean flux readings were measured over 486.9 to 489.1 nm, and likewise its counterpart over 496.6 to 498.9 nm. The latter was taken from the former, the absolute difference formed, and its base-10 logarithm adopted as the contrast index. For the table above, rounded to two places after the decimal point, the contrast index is 0.14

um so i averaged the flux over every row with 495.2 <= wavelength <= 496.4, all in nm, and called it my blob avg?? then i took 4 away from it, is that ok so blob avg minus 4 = 10.1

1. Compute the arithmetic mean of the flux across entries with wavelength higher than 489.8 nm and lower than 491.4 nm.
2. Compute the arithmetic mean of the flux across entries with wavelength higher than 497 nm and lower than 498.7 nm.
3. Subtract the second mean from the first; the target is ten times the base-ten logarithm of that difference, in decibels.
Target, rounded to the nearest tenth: 0.7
